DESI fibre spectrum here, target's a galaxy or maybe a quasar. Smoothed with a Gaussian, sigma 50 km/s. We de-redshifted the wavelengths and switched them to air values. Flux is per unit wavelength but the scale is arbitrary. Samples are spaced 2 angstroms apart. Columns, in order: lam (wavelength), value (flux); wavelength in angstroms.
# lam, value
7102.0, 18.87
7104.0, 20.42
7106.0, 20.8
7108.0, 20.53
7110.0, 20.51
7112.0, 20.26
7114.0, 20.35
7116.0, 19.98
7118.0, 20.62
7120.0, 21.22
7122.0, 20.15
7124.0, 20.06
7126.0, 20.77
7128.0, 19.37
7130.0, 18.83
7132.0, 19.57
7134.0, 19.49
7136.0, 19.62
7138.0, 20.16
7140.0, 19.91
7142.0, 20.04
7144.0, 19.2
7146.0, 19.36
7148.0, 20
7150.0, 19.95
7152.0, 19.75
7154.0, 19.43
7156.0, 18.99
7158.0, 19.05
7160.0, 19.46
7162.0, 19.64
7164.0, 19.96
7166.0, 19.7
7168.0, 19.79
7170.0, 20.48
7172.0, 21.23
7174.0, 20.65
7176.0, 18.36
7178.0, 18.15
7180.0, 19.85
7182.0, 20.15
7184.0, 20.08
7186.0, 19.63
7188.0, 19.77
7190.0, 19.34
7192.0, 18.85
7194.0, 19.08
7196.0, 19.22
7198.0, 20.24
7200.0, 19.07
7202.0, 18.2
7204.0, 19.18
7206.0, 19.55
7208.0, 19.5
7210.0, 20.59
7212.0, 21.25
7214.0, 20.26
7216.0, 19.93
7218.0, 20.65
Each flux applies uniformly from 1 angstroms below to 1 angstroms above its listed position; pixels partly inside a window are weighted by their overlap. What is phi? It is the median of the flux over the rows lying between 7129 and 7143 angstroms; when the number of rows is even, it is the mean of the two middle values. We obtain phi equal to 19.6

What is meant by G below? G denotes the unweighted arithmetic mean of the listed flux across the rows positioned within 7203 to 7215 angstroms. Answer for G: 20.1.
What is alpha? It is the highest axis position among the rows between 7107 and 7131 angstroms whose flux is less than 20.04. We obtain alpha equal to 7130.0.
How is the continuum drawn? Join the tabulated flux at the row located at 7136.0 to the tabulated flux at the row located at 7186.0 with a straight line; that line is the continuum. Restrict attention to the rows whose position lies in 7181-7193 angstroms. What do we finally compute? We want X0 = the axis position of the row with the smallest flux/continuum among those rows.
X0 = 7192.0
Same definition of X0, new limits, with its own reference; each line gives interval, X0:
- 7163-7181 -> 7178.0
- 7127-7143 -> 7130.0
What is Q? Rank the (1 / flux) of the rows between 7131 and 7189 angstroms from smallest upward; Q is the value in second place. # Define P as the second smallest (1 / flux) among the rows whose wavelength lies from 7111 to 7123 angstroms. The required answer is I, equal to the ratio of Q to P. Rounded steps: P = 0.0485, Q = 0.0484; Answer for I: 1.00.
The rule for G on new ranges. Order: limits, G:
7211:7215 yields 20.8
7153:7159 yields 19.2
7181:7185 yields 20.1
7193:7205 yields 19.2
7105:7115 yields 20.5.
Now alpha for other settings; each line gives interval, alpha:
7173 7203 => 7202.0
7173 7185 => 7180.0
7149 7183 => 7180.0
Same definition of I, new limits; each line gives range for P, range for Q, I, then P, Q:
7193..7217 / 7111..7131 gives 0.99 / 0.0486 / 0.0481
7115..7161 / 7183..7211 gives 1.03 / 0.0481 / 0.0494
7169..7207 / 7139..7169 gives 1.03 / 0.0484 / 0.0500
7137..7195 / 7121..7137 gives 1.02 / 0.0484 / 0.0496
